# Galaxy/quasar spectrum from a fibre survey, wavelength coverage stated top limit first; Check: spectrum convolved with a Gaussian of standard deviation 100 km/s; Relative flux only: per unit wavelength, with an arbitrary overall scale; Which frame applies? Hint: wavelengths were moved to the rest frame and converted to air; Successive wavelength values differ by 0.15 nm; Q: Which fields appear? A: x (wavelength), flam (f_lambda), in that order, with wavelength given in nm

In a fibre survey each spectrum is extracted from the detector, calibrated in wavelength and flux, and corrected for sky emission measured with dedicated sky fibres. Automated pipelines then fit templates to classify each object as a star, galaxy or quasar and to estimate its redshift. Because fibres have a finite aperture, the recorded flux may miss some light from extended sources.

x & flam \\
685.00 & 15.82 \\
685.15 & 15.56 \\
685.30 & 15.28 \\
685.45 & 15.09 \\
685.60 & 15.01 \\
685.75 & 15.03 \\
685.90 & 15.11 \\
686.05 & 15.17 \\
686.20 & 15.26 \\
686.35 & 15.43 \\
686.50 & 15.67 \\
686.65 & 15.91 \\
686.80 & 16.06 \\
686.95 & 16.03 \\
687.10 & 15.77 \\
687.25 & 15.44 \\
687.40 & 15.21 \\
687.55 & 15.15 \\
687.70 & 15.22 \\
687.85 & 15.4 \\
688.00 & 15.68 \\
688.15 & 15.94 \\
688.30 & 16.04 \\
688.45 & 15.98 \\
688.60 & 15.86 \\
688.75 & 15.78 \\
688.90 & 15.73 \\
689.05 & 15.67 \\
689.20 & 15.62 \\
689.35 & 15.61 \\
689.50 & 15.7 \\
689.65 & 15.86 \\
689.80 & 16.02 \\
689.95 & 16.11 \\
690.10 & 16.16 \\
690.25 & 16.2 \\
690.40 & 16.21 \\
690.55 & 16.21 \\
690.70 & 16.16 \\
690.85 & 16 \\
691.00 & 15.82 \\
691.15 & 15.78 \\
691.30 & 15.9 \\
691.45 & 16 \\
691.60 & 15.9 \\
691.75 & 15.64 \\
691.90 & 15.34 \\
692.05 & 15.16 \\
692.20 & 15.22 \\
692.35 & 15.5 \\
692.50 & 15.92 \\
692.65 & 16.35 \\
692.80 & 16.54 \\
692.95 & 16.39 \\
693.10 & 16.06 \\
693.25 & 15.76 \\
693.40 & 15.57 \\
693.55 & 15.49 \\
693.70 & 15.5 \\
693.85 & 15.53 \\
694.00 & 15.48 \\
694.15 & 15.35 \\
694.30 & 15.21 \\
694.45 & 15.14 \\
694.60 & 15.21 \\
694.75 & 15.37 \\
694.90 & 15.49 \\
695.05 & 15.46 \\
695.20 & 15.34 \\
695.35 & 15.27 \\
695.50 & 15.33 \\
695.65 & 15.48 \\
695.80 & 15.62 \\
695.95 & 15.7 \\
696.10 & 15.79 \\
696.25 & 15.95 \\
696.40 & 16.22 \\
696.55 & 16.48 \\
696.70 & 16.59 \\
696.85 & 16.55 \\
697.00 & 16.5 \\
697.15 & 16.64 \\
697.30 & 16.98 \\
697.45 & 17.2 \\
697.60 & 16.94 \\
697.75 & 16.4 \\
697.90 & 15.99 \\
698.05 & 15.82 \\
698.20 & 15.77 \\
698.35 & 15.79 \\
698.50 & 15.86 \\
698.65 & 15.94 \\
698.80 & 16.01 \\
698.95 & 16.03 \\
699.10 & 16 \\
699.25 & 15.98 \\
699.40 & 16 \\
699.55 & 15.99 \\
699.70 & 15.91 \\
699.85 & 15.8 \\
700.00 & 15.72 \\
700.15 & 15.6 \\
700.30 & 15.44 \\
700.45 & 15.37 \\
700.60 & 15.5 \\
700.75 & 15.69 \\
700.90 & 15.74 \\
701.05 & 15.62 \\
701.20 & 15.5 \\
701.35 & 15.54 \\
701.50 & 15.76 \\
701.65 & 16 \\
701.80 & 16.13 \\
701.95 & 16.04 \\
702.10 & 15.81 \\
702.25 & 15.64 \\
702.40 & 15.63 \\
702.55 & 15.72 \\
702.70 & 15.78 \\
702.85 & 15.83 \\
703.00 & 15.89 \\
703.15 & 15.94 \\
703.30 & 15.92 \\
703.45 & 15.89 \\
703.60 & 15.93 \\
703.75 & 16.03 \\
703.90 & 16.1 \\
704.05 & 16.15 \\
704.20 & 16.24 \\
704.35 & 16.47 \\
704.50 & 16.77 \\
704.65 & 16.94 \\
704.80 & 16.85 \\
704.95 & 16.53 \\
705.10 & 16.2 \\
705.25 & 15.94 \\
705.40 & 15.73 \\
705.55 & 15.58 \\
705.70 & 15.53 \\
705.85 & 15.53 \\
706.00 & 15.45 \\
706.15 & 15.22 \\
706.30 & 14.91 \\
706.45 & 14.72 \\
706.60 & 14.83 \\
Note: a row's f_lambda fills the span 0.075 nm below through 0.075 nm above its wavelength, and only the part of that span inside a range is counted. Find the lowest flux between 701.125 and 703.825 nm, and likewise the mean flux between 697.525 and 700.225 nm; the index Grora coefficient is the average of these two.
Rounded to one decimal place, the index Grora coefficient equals 15.7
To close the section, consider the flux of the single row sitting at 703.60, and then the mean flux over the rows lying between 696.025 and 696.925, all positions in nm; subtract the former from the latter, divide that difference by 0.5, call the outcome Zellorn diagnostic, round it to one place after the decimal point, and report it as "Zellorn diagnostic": 0.7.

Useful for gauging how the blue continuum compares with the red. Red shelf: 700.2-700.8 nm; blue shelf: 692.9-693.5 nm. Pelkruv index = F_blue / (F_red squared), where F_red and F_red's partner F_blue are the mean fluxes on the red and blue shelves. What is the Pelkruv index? 0.066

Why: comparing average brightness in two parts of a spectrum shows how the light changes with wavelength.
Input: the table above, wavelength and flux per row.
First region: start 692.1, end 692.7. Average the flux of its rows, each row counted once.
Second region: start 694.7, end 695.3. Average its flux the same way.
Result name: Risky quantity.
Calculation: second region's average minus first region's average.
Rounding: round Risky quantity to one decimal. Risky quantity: -0.3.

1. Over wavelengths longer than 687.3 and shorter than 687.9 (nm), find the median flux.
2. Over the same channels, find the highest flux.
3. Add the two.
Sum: 30.6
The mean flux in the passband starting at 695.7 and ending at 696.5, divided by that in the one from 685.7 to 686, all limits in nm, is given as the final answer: 1.05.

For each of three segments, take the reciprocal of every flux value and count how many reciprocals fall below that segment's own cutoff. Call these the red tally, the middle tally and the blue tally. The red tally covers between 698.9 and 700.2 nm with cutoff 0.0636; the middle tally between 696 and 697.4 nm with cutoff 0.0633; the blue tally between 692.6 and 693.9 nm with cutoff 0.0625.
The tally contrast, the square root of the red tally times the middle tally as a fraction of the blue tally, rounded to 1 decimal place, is 1.9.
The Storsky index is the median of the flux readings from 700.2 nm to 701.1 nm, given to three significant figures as 15.6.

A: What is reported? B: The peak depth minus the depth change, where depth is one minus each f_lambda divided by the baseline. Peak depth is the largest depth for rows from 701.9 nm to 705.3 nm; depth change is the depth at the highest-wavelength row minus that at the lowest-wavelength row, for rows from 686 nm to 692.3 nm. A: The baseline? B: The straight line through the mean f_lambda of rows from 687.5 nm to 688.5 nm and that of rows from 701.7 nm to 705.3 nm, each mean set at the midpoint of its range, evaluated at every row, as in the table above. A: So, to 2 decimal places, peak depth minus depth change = 0.02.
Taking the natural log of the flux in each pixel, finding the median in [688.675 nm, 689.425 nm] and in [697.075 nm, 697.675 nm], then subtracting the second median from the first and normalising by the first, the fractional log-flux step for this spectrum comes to -0.029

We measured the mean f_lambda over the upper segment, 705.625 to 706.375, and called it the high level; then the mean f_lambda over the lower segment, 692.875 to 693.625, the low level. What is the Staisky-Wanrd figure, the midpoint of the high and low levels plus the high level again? 30.9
